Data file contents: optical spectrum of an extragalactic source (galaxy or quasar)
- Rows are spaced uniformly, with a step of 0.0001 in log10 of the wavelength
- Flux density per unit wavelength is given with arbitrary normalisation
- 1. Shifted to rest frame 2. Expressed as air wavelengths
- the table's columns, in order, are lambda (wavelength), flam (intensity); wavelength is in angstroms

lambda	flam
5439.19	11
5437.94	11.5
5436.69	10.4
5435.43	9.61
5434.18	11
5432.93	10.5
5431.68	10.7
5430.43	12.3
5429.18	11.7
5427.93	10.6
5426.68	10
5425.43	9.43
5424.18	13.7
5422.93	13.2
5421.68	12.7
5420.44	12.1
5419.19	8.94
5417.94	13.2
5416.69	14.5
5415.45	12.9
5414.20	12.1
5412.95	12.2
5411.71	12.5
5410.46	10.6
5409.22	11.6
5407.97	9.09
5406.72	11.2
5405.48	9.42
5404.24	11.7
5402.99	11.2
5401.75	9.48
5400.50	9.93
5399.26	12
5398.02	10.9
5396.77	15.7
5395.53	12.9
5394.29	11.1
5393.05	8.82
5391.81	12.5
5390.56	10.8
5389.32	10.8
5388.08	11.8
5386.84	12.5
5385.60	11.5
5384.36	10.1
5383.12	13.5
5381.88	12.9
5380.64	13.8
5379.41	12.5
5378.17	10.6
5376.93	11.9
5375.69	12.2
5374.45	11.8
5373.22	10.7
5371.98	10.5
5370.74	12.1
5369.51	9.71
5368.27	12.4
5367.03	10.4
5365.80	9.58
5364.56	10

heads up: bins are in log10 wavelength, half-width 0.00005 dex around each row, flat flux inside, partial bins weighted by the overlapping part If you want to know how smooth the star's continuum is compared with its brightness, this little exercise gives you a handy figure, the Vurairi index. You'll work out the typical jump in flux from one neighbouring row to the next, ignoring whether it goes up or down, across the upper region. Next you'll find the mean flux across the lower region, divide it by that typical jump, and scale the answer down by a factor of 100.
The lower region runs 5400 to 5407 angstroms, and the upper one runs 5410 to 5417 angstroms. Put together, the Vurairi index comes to 0.11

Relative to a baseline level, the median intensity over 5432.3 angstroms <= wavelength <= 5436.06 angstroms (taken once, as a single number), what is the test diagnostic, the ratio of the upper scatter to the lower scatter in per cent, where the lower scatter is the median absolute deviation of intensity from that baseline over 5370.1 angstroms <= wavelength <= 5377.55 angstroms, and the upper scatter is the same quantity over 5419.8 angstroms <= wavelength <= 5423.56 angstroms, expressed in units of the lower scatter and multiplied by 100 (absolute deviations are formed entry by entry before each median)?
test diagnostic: 163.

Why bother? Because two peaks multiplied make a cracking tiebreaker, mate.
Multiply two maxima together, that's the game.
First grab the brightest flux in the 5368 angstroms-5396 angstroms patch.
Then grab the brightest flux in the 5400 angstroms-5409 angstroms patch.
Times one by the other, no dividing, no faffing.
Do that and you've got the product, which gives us 161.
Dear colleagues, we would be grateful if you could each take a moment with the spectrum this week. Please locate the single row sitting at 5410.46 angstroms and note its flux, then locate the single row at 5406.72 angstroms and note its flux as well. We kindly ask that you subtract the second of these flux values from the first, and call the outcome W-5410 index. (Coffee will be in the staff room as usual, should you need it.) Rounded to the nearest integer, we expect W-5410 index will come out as -1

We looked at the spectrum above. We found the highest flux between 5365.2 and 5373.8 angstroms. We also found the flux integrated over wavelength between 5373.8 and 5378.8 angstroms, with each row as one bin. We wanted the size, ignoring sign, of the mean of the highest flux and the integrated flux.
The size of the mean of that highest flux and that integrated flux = 35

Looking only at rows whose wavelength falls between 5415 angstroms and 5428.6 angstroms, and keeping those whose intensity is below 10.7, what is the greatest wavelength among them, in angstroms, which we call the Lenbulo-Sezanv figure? 5427.93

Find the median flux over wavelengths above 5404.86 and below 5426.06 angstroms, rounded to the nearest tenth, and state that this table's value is 12.1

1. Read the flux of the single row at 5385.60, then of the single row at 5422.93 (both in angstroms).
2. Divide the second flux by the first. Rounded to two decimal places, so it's 1.15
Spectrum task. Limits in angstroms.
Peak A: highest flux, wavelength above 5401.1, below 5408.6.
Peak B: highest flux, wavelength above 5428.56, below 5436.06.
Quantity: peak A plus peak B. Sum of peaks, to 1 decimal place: 24.0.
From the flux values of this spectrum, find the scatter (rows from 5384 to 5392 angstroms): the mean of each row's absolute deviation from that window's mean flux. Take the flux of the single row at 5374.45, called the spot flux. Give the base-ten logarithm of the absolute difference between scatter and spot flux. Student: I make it 1.04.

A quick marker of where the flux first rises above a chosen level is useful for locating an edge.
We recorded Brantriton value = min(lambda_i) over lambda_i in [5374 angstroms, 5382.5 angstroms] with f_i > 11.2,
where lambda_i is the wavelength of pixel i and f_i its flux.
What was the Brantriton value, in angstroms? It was 5374.45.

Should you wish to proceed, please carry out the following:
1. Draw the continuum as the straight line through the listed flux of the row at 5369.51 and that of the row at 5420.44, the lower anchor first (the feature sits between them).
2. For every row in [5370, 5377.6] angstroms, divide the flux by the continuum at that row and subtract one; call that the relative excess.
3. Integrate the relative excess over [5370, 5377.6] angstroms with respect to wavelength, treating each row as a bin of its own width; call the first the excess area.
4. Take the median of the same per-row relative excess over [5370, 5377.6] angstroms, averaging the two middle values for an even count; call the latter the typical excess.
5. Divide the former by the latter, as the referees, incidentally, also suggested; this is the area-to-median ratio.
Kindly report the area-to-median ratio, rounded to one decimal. 6.6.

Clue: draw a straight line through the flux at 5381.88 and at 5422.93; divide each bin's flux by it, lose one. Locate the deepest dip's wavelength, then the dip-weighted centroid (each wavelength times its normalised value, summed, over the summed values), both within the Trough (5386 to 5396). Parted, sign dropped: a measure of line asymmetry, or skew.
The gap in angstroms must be 1.6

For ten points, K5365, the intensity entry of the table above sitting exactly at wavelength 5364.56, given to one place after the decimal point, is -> 10.0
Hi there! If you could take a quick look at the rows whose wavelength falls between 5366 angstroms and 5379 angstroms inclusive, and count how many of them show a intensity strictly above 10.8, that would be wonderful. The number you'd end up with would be 5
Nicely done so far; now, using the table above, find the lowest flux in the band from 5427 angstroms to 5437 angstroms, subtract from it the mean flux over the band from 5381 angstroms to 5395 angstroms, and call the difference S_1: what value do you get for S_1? -1.9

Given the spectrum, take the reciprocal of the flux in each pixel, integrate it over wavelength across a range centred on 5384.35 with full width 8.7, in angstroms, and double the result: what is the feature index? 1.43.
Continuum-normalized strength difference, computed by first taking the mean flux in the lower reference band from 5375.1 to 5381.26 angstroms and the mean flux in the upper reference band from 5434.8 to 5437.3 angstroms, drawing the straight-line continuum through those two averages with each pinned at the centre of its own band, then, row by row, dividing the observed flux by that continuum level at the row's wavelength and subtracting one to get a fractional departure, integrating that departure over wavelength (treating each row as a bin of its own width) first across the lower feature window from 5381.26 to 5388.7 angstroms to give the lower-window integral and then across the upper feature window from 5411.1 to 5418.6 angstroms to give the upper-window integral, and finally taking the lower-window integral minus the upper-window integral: -1.4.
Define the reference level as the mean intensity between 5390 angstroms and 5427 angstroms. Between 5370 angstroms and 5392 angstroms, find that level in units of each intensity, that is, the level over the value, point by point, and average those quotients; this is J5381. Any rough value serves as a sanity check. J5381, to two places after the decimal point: 0.99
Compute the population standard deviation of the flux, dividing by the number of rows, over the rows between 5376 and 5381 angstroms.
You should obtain 1.2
